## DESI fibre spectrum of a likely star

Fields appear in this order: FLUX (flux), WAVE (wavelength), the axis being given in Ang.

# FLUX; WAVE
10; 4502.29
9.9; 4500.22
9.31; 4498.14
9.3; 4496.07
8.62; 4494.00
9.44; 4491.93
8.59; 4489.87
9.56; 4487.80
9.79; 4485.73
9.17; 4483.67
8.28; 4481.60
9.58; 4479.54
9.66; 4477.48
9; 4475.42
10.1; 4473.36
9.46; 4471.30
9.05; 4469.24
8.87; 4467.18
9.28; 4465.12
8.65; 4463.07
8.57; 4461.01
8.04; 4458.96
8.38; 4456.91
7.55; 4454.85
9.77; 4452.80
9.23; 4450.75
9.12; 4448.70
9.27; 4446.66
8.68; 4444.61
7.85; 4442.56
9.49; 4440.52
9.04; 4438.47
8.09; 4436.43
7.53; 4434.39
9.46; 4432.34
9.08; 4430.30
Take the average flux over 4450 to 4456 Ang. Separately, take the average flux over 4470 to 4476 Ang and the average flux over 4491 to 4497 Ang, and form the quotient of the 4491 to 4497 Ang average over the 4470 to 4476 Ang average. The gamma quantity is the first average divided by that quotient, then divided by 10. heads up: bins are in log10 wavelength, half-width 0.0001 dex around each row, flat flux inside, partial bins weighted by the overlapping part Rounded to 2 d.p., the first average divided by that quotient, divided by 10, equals 0.92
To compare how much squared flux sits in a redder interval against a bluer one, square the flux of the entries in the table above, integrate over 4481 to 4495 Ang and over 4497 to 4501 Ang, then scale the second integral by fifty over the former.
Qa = 16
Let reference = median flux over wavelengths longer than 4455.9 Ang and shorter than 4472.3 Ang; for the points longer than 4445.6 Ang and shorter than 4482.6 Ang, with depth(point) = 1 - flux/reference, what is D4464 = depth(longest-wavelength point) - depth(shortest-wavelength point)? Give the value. 0.11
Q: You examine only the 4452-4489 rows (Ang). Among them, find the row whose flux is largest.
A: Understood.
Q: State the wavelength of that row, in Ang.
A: 4473.36 Ang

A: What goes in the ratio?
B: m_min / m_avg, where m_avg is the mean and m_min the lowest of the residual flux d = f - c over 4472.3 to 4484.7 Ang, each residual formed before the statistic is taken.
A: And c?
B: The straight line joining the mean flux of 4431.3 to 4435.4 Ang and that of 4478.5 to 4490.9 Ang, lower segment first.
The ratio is -4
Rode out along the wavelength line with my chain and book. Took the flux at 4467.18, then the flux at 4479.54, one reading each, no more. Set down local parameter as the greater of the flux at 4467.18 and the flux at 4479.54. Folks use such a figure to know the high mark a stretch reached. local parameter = 9.6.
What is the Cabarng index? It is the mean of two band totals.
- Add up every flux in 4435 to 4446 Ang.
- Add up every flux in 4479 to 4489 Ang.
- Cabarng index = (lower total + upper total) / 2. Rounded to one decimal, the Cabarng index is 44.8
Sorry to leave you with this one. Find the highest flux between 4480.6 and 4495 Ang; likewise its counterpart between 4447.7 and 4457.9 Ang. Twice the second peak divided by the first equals 2.00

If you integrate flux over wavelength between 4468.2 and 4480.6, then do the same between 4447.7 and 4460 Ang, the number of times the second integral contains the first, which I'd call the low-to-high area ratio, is 0.91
